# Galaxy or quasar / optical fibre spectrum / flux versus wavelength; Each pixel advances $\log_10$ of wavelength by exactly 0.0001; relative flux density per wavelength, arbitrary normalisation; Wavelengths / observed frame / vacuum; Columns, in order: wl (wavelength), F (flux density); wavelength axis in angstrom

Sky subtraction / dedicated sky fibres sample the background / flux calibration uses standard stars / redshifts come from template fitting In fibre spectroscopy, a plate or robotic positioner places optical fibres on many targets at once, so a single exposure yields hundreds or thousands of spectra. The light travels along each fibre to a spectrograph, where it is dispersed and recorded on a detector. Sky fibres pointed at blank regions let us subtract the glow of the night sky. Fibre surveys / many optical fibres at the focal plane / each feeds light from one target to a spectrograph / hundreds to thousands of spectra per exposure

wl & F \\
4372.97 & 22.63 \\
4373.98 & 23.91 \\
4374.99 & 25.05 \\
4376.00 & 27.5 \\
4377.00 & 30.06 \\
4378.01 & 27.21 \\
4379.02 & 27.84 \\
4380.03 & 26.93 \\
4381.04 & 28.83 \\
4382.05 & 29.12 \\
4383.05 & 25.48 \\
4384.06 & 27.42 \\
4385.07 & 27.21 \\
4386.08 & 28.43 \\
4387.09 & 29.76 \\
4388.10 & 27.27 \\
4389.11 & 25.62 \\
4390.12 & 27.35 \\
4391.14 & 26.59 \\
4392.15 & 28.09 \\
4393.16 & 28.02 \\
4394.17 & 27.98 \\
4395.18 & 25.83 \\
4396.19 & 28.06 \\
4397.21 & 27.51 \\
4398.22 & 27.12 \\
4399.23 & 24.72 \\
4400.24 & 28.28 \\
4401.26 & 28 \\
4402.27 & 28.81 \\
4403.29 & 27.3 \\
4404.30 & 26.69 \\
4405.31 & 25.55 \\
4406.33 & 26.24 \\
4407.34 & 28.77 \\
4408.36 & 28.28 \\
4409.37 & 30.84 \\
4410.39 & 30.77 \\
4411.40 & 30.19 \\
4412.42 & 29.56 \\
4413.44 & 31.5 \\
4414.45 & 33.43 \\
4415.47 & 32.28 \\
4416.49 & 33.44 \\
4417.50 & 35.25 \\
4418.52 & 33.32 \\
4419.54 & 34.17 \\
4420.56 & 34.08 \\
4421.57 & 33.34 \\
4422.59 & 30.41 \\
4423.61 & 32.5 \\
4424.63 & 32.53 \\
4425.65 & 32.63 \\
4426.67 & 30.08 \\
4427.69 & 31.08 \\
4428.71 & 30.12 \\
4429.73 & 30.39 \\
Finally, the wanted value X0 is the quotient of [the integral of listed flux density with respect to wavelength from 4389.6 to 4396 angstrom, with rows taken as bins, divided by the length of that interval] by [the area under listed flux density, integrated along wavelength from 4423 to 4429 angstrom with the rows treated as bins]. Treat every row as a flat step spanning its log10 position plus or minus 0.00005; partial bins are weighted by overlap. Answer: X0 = 0.145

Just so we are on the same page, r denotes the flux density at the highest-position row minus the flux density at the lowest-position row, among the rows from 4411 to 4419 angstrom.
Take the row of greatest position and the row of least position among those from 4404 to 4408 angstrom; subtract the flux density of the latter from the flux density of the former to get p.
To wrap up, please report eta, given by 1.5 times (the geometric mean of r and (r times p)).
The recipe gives 6.8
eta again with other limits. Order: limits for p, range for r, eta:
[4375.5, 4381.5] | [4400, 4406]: 4.7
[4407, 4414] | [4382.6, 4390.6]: 4.6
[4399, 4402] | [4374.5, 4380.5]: 5.1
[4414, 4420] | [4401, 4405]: 1.7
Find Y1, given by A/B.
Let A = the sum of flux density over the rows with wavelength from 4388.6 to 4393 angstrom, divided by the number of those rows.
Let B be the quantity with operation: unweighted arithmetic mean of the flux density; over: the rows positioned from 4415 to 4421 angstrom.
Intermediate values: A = 26.9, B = 33.8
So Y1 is 0.80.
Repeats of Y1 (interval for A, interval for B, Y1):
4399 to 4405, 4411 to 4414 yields 0.90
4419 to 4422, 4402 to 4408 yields 1.24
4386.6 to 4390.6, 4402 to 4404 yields 0.98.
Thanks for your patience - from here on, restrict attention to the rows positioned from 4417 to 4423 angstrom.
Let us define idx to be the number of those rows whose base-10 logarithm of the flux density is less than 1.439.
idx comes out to 0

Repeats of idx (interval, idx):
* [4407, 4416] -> 0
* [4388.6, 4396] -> 4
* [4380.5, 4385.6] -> 3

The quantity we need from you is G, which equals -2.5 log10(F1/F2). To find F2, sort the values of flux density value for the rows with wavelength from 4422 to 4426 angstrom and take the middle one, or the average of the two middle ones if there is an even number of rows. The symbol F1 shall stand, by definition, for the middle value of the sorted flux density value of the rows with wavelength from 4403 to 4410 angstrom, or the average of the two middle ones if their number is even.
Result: 0.19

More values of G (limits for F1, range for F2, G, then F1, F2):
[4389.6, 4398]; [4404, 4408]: -0.05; 27.7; 26.5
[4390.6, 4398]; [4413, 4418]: 0.19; 28.0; 33.4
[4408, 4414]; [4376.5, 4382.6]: -0.08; 30.5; 28.3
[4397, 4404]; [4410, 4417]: 0.15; 27.5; 31.5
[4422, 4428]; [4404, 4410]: -0.16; 31.8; 27.5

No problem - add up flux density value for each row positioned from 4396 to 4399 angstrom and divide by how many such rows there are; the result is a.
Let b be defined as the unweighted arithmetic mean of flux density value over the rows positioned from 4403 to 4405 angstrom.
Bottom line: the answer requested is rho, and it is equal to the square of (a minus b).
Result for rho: 0.3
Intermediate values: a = 27.6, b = 27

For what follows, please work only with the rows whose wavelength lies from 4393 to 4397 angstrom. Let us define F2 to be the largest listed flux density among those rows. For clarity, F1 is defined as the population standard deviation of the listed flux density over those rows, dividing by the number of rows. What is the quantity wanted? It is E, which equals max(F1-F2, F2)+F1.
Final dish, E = 29.0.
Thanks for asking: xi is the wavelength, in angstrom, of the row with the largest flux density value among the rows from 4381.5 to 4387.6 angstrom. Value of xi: 4387.09 angstrom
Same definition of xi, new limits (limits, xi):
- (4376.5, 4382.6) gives 4377.00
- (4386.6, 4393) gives 4387.09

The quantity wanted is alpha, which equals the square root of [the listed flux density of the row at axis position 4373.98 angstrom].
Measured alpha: 4.9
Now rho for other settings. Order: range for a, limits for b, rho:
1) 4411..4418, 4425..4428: 0.9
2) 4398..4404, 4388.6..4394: 0.1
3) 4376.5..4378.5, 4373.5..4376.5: 9.9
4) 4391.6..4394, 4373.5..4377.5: 2.0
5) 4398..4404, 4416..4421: 44.6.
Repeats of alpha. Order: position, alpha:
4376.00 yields 5.2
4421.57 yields 5.8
